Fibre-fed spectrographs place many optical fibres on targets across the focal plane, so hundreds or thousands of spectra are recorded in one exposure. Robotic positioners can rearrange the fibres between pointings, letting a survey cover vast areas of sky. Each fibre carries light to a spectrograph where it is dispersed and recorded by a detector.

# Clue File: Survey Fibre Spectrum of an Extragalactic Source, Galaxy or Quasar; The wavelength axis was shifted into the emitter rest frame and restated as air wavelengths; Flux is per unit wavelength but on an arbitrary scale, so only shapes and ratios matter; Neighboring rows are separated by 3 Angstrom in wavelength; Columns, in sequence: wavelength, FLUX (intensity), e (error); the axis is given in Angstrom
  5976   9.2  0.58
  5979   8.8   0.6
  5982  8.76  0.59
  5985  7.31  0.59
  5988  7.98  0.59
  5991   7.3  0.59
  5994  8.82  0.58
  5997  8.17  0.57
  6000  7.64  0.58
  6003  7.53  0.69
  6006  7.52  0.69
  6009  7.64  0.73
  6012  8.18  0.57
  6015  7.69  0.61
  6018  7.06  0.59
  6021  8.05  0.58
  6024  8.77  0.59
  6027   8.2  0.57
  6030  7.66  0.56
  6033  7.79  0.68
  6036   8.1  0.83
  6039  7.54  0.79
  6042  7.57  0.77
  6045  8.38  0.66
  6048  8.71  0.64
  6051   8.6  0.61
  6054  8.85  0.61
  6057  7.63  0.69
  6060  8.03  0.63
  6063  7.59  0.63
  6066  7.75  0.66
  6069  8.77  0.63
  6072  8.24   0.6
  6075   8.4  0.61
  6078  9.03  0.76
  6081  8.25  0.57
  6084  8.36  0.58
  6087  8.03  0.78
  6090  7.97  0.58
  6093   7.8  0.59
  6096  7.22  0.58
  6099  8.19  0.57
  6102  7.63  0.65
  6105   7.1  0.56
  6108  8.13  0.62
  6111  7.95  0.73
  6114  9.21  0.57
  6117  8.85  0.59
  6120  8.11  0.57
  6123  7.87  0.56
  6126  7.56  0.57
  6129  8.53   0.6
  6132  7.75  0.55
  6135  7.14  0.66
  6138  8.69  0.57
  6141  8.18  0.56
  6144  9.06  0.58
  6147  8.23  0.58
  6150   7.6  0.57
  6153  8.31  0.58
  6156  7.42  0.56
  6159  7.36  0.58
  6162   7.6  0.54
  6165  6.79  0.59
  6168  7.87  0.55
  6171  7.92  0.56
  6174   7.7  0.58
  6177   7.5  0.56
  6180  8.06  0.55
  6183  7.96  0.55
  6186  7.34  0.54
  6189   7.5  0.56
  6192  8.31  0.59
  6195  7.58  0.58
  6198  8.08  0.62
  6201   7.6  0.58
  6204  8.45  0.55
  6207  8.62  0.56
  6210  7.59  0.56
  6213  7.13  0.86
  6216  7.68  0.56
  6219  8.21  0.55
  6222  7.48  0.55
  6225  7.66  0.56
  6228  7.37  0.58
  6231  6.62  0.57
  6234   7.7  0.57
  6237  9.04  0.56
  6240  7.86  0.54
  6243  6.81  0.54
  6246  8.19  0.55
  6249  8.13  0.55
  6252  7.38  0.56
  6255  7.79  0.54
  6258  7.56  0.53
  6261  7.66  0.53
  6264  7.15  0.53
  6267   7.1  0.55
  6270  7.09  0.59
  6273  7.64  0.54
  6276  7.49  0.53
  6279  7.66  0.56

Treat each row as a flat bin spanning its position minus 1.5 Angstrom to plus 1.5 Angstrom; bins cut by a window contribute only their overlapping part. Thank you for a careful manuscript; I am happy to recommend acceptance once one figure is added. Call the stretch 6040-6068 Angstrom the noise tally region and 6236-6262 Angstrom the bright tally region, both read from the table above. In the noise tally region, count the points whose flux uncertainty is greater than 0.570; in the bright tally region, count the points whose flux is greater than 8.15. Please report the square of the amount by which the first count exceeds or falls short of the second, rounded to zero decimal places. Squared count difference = 49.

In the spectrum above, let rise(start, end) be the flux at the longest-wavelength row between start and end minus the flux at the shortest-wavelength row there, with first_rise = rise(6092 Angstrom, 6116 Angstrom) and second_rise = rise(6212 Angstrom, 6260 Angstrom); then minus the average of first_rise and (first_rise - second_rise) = -1.2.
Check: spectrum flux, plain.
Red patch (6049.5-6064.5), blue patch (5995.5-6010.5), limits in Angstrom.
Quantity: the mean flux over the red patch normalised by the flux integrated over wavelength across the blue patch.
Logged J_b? 0.0705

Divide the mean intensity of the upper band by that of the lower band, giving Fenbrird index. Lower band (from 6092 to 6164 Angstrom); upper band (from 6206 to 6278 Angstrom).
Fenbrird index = 0.955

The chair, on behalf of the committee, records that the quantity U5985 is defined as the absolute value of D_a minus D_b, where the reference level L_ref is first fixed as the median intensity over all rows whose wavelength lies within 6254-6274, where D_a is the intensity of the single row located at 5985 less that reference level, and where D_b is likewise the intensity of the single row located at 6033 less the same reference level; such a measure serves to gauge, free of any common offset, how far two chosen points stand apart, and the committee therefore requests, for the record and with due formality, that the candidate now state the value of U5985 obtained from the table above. 0.48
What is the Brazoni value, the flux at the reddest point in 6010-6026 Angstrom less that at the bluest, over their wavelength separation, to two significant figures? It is 0.049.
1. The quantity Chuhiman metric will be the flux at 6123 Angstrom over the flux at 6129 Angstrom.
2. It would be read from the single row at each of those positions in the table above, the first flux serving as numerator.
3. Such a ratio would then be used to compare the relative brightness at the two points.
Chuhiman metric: 0.92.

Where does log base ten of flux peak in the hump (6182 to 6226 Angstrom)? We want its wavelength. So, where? 6207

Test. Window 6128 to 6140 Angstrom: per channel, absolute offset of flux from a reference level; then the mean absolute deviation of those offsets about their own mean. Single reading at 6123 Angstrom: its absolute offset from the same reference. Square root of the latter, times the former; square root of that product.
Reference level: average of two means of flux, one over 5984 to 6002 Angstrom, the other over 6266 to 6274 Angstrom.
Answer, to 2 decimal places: 0.45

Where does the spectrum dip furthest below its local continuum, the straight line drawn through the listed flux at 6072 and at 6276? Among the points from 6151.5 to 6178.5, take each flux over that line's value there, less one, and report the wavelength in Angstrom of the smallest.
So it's 6165 Angstrom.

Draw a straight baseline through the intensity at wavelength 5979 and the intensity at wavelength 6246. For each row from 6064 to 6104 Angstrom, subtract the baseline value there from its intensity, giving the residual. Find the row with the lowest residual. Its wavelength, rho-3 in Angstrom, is 6096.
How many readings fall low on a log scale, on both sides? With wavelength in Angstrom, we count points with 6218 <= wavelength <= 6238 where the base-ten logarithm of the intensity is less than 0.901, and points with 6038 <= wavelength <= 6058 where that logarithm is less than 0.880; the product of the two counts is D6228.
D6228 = 10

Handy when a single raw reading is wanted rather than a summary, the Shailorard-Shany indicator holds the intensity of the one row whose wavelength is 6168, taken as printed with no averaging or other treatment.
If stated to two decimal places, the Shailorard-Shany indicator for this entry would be 7.87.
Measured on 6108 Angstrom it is 8.13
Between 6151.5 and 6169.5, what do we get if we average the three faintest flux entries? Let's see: 7.19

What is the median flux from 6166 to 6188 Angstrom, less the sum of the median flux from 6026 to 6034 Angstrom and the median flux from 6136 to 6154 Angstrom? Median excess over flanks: -8.19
